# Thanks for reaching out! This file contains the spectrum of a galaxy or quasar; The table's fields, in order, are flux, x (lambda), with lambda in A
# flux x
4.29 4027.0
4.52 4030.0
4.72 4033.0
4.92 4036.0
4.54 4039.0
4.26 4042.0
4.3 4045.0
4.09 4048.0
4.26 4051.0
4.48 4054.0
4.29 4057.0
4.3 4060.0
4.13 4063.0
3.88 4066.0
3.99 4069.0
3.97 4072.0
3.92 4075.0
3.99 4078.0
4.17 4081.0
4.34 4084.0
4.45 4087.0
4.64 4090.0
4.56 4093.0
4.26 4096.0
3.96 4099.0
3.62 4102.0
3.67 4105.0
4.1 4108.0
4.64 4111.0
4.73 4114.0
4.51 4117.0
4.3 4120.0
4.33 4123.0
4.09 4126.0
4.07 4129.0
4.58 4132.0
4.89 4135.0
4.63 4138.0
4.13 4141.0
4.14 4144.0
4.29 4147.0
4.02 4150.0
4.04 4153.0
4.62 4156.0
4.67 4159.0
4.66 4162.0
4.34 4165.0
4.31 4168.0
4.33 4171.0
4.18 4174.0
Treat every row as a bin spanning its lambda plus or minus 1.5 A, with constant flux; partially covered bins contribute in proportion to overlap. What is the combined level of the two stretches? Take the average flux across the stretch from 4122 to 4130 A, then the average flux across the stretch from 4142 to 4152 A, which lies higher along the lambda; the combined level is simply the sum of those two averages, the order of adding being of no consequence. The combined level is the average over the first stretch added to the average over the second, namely 8.3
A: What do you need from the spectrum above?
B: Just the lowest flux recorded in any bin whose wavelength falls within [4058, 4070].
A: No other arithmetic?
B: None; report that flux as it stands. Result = 3.88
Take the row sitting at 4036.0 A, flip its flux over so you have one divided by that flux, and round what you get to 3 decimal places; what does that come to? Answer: 0.203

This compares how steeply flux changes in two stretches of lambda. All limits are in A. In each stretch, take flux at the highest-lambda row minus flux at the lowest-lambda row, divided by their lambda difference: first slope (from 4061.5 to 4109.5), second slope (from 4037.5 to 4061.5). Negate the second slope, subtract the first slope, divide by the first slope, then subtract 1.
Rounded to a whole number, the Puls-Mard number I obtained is -19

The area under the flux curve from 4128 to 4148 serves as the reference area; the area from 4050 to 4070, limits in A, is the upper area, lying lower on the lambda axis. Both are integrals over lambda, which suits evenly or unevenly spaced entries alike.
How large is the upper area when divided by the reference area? 0.95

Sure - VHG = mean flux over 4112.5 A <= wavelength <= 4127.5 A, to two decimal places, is 4.39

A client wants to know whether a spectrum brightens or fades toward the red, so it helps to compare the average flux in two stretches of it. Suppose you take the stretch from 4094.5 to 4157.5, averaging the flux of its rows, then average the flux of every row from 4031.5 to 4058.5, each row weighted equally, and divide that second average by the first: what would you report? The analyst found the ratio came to 1.04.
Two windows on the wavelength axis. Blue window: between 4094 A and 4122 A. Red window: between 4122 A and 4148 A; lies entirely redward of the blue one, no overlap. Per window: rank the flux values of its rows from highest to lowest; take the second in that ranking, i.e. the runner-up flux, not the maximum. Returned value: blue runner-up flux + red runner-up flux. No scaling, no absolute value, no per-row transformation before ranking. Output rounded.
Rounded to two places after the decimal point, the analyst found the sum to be 9.27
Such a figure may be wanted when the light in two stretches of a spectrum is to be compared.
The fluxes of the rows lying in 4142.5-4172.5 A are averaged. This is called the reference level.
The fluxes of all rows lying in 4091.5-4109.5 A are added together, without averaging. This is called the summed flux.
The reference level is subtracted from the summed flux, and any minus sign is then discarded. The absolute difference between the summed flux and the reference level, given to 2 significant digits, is 20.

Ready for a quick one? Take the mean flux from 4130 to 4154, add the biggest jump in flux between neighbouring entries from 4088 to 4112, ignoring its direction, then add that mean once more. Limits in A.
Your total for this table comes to 9.22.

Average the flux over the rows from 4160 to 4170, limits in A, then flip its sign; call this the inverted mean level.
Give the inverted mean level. -4.44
